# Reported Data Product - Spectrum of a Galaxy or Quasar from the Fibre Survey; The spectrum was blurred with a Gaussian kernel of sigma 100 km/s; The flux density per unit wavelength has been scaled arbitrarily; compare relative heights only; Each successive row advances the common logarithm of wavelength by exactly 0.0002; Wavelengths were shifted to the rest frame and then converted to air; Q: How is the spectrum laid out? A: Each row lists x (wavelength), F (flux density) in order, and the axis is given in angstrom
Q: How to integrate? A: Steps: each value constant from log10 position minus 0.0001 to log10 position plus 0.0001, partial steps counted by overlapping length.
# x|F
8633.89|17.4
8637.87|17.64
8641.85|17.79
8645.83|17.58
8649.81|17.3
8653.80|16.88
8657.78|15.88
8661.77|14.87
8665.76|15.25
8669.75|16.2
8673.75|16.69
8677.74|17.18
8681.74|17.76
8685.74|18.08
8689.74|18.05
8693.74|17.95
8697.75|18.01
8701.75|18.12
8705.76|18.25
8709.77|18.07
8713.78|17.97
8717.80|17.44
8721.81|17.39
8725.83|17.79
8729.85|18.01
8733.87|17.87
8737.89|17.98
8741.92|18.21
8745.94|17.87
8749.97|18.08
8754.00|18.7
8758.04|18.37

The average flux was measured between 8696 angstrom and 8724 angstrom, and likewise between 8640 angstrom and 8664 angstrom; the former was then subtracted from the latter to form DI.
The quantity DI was -1.2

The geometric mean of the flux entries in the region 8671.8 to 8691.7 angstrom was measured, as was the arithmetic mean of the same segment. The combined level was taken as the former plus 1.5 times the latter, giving 43.9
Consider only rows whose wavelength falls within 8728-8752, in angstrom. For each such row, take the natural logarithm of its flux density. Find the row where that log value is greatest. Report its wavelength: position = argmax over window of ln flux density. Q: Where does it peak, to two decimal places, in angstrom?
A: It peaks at 8741.92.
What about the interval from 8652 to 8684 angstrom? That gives 8681.74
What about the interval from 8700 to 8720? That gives 8705.76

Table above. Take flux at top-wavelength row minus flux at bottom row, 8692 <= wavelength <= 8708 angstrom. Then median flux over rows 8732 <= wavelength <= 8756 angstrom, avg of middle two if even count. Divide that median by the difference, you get 60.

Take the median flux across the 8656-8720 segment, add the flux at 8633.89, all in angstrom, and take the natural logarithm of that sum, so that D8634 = 3.563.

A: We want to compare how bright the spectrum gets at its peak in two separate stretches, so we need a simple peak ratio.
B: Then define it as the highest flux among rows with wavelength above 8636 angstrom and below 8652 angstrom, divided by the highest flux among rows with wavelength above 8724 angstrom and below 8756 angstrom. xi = 0.95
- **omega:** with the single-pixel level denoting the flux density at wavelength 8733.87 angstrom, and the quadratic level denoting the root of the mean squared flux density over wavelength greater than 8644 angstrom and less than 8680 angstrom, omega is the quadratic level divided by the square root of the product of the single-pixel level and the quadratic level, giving 0.959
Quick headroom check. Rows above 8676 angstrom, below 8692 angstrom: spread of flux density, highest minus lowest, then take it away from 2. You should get 1.10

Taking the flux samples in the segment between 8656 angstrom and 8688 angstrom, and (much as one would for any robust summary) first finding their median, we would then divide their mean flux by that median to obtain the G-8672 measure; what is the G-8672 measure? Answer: 1.00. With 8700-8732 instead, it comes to 0.99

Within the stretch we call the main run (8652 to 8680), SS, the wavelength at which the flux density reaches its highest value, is 8677.74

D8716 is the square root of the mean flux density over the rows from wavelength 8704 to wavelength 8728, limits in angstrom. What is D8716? 4.22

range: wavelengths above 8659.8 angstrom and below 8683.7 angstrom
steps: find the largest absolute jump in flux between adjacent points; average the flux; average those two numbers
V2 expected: 8.64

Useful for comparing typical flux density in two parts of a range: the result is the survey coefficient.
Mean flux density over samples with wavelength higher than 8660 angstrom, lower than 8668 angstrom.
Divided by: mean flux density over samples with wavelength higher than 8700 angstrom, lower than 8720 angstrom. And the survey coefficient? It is 0.84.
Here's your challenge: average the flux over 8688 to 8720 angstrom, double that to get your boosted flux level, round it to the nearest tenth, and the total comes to 36.0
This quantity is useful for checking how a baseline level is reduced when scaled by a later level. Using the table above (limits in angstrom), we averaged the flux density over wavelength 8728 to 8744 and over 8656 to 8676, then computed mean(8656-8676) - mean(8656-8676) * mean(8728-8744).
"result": -269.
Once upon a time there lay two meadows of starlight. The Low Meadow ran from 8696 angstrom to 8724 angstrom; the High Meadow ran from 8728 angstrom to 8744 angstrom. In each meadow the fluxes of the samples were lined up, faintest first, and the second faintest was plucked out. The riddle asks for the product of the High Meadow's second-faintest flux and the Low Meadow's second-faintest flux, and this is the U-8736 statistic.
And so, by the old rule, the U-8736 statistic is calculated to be 314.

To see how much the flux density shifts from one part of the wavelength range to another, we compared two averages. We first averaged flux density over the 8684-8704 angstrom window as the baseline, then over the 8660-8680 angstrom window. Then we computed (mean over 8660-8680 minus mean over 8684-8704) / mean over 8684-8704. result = -0.11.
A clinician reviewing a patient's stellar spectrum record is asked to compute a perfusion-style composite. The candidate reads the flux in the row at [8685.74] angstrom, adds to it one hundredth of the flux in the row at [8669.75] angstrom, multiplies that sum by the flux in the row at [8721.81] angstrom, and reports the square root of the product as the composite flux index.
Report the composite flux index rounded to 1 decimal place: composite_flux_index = 17.8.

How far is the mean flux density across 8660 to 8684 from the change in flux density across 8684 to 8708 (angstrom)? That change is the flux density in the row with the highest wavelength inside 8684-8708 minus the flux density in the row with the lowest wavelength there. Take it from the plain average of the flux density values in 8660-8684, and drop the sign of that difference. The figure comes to 16.2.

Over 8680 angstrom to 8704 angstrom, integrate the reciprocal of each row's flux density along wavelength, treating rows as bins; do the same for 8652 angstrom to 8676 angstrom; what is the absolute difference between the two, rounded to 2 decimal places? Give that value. 0.17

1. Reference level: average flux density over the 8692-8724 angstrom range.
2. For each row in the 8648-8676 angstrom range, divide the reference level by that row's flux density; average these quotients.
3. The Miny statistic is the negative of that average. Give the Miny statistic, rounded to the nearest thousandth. -1.111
